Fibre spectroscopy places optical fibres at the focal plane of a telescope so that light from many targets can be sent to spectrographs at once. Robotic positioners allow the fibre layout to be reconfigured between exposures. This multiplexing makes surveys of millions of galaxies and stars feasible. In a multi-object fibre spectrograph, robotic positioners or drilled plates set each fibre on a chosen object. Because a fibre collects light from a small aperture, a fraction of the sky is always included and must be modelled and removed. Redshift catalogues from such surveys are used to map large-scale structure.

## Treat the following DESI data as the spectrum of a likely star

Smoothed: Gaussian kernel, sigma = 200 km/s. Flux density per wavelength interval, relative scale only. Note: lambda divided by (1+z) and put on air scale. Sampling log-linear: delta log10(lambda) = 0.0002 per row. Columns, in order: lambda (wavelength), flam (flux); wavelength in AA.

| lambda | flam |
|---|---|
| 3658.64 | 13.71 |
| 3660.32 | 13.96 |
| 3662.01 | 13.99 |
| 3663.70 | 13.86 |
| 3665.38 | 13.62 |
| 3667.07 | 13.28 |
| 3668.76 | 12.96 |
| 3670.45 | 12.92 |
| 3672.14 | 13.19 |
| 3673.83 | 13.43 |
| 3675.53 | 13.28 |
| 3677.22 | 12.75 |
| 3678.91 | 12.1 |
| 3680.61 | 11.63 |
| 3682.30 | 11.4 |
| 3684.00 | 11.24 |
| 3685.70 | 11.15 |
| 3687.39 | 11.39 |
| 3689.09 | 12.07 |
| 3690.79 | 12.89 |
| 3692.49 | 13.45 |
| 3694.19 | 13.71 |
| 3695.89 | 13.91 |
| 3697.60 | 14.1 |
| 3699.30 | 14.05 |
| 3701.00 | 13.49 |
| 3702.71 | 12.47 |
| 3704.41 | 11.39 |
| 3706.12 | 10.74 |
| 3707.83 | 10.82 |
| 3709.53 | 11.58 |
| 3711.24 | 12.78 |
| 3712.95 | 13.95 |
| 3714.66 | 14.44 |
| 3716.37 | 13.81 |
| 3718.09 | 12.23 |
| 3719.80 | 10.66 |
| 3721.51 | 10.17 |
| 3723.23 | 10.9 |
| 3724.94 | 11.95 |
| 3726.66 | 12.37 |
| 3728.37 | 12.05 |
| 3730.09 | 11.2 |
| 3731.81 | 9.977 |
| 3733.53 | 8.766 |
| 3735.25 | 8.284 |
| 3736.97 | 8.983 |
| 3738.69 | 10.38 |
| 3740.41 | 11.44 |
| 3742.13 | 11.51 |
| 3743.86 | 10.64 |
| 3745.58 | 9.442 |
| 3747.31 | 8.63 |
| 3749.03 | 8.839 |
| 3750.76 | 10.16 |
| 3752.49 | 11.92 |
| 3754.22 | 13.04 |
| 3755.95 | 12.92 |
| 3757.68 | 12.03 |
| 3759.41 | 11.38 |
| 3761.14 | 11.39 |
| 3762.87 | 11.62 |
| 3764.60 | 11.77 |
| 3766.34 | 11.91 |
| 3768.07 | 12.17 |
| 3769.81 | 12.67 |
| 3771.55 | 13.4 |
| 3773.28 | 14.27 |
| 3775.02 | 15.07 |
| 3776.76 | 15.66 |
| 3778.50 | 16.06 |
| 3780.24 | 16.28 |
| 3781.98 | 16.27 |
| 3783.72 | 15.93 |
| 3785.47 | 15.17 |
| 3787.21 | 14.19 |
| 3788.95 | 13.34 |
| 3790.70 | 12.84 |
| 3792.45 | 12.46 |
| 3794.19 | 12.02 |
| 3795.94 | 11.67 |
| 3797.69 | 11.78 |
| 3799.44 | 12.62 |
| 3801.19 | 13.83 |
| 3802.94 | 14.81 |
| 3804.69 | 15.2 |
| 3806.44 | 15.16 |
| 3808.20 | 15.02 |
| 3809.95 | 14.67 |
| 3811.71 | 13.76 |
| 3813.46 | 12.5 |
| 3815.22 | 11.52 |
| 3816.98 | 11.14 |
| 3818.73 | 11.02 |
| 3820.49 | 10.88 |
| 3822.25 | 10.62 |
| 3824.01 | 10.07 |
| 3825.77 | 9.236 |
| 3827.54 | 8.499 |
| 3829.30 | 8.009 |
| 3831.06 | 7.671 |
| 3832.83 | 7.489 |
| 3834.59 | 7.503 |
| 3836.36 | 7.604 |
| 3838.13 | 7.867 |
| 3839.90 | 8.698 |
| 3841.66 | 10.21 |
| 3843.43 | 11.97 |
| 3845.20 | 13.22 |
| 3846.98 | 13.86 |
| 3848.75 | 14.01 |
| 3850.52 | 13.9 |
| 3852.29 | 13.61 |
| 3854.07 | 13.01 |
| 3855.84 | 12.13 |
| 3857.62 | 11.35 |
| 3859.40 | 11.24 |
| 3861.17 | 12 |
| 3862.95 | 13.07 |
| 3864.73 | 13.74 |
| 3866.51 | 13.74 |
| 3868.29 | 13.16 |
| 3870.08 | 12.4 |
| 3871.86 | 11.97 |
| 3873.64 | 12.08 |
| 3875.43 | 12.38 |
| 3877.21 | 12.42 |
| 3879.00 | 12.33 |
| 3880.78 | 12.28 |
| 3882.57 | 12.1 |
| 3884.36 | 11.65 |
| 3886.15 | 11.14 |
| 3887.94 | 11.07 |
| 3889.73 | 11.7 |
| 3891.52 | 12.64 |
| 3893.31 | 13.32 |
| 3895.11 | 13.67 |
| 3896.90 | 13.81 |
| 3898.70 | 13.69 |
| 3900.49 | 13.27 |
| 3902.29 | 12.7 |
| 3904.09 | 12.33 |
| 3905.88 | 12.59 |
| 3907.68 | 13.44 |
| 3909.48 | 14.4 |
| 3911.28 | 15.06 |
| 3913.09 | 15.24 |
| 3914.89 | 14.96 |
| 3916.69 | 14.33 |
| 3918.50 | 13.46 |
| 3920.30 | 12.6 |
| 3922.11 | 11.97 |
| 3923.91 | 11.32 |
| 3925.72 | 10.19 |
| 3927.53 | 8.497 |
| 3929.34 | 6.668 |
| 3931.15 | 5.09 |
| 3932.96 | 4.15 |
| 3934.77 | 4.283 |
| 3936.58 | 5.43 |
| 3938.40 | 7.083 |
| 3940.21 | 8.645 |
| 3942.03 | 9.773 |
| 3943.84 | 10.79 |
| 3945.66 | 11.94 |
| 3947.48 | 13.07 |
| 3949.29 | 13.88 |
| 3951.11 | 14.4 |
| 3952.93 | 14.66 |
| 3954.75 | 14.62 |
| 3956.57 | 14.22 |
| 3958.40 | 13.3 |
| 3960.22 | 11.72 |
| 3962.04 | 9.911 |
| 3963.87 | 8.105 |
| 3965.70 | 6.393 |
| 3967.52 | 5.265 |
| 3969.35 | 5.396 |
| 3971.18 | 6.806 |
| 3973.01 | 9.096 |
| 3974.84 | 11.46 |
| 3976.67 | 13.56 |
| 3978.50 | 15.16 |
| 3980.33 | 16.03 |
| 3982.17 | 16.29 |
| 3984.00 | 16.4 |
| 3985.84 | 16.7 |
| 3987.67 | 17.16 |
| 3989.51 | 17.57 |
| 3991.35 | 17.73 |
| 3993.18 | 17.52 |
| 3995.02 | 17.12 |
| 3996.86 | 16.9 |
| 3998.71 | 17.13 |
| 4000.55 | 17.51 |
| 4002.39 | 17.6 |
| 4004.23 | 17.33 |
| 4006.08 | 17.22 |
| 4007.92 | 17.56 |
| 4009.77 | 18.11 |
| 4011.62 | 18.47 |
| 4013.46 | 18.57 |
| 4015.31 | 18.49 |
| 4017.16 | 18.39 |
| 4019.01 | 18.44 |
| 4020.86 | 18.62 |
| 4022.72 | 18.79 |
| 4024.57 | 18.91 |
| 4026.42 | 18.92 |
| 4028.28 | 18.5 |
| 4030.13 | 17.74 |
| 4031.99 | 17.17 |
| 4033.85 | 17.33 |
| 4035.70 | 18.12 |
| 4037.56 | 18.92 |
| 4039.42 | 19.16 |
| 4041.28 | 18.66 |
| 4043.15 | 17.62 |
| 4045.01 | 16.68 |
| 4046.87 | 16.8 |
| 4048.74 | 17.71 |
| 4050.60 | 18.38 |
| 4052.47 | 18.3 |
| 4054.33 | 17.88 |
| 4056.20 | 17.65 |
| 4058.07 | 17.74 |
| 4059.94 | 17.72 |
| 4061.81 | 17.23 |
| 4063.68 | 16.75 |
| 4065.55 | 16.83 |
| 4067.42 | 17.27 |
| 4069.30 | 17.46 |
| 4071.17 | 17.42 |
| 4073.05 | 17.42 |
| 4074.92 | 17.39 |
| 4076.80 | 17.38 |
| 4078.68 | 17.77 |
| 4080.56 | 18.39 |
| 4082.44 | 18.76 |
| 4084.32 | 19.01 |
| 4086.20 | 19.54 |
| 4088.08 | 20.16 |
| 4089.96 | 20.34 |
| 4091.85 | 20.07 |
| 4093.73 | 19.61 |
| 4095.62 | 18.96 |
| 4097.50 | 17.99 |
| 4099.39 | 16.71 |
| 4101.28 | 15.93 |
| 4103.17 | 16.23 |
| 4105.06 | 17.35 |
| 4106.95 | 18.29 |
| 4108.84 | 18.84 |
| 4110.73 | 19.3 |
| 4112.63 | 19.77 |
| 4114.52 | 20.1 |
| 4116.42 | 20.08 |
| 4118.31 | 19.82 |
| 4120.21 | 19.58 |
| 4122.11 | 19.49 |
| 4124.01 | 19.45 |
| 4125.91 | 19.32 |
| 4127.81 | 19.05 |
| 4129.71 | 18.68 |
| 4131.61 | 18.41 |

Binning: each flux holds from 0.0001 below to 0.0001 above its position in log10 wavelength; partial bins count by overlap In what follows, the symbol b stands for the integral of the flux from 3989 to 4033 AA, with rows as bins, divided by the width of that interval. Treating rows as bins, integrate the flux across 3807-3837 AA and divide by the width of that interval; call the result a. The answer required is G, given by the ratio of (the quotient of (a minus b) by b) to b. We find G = -0.02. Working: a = 10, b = 17.9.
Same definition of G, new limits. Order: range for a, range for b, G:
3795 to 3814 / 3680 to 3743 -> 0.01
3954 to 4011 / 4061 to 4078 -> -0.01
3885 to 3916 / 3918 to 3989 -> 0.02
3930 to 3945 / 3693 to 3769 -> -0.03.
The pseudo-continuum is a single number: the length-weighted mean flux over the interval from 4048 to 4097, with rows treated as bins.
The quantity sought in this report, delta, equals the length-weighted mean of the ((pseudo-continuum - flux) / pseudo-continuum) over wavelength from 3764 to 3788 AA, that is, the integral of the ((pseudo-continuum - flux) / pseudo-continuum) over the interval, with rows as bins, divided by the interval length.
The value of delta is 0.21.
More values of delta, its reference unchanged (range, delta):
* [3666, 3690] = 0.32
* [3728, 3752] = 0.45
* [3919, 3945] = 0.54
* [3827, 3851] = 0.45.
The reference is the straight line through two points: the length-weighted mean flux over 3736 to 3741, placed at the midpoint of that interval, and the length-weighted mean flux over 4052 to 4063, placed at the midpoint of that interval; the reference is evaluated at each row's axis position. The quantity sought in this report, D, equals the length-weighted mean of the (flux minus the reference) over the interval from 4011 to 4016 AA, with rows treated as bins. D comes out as 2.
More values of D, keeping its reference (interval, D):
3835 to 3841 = -4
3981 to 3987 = 1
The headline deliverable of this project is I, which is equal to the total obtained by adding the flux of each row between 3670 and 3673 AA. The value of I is 26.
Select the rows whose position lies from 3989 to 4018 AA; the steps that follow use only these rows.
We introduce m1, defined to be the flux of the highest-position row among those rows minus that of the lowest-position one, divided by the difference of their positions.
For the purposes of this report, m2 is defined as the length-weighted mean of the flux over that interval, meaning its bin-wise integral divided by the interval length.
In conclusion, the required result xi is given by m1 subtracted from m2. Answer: 17.7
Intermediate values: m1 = 0.03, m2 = 17.7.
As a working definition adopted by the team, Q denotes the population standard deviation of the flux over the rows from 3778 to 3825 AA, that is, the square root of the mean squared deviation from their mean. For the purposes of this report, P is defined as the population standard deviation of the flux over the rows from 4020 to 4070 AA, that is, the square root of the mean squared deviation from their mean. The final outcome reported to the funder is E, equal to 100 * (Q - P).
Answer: 115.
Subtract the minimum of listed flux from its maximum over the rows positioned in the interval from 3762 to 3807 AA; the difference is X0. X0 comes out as 5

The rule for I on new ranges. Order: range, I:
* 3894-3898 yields 27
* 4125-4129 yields 38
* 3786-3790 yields 28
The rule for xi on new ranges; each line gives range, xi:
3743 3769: 11.1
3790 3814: 13.5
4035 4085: 17.8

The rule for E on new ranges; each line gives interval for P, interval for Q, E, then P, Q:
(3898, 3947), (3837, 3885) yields -197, 3.4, 1.44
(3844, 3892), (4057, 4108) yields 29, 0.9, 1.18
